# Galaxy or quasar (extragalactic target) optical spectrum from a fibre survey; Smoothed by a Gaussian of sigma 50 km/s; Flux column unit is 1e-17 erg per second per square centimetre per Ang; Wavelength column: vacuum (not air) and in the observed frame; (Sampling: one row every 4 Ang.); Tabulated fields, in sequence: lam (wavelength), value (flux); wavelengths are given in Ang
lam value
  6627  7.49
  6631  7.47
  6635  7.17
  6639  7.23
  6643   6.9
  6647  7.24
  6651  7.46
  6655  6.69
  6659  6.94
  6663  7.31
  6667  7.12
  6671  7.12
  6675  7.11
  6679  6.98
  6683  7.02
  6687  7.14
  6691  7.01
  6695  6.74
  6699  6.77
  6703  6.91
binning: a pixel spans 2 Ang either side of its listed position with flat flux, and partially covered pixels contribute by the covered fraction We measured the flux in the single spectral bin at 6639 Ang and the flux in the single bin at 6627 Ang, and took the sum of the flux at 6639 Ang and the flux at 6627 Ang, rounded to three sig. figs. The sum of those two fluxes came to 14.7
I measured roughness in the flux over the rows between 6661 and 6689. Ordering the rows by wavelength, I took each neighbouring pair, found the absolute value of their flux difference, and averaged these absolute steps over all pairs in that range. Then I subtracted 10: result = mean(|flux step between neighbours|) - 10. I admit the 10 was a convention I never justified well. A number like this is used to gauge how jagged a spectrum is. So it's -9.92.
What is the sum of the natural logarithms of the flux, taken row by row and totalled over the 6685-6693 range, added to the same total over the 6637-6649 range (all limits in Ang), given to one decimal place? 9.8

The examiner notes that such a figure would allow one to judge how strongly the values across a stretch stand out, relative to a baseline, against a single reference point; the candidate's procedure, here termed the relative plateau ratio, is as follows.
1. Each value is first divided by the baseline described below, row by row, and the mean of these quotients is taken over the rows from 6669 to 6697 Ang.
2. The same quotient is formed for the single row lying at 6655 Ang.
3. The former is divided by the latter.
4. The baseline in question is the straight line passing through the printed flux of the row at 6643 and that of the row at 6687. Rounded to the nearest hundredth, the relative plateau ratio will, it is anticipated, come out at 1.03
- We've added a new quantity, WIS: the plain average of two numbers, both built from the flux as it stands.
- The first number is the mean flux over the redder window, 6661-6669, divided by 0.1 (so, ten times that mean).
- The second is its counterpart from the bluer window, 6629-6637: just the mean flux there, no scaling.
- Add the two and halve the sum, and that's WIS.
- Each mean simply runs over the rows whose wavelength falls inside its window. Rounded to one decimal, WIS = 39.7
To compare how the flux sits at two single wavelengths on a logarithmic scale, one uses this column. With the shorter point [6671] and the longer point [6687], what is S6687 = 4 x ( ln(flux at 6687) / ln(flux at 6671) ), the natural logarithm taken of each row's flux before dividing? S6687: 4.01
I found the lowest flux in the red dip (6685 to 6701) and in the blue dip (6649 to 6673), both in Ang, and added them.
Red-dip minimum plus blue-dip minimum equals 13.4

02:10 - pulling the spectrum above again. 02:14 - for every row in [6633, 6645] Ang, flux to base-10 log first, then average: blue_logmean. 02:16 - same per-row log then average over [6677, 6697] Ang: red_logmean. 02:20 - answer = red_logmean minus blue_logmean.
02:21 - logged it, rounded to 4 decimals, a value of -0.0075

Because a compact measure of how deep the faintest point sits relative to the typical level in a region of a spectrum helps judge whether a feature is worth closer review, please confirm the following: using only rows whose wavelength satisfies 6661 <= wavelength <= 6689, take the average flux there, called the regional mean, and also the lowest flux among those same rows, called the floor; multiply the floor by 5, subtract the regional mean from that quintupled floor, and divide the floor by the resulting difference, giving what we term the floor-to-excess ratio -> 0.2512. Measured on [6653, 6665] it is 0.2527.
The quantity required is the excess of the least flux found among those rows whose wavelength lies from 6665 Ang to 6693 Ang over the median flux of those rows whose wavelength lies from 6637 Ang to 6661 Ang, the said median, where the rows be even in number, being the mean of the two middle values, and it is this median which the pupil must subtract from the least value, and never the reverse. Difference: -0.1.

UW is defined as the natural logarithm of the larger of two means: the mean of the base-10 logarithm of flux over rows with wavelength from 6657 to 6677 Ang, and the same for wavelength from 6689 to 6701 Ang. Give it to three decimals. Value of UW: -0.160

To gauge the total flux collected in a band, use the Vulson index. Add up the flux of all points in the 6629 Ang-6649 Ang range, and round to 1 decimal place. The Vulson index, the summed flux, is 36.0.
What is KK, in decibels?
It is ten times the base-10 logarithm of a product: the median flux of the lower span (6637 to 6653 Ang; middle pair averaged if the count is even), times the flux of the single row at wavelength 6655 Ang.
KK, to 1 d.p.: 16.8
